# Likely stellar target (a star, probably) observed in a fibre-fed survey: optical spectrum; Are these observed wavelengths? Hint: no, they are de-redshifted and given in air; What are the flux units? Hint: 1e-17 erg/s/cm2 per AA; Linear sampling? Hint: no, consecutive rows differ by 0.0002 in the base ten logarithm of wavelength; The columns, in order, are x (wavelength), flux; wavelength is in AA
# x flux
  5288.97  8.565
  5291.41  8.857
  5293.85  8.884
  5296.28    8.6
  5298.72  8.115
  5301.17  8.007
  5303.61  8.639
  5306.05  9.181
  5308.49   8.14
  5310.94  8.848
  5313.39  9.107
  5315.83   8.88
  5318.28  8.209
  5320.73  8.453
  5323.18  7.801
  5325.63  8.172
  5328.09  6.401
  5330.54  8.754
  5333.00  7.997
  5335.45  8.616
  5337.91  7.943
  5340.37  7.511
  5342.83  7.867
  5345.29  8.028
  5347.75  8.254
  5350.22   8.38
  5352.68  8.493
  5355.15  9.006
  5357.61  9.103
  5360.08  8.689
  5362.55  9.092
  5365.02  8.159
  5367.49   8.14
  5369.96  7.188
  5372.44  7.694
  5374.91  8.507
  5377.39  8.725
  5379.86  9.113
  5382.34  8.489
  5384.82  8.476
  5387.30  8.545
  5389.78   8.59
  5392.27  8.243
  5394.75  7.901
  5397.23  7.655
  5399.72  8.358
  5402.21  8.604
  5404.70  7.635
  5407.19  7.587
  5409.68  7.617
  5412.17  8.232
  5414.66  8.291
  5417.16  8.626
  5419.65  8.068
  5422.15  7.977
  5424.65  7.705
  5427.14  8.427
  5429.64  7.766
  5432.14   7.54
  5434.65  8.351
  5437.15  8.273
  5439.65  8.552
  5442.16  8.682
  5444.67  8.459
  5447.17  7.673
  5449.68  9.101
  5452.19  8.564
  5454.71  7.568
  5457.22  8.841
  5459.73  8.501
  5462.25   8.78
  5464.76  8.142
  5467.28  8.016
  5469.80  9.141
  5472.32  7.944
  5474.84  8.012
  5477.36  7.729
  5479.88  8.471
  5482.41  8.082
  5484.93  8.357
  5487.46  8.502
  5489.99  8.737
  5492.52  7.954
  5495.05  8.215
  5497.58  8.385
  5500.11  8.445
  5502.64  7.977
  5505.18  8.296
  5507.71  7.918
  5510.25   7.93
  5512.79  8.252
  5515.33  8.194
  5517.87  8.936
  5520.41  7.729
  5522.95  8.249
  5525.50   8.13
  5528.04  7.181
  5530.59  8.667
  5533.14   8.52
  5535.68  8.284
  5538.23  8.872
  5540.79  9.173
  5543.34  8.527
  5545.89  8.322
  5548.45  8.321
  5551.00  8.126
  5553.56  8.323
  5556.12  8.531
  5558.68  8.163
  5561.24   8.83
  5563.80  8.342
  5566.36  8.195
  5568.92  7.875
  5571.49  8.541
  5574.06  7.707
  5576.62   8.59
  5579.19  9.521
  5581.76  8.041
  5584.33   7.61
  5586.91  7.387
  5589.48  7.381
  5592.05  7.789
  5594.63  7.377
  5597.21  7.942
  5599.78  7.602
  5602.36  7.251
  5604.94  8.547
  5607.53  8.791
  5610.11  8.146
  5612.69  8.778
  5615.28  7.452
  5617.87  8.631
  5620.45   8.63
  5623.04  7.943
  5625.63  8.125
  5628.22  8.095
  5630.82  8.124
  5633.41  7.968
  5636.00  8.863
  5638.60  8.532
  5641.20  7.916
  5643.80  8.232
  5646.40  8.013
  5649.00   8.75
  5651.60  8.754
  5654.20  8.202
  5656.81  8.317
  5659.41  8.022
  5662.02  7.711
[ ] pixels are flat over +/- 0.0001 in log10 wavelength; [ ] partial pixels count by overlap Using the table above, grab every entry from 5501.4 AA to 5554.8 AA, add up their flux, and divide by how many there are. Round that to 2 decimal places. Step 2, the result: 8.28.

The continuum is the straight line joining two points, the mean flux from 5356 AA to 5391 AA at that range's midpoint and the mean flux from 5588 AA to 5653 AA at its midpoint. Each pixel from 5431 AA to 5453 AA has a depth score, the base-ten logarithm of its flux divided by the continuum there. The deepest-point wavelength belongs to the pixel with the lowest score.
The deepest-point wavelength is 5432.14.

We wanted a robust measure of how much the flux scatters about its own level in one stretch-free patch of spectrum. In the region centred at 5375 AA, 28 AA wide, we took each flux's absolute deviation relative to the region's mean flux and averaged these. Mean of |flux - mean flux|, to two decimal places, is 0.42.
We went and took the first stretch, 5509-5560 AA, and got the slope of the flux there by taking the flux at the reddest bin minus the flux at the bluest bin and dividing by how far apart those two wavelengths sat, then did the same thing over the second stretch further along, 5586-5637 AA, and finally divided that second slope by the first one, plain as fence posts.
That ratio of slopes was 6.2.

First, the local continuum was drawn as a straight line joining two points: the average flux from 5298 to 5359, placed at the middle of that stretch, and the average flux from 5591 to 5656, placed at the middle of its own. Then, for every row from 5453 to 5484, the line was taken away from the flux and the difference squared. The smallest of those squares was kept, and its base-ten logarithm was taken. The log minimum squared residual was -1.9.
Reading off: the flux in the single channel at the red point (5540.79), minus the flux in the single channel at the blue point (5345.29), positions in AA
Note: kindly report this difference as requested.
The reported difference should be 1.1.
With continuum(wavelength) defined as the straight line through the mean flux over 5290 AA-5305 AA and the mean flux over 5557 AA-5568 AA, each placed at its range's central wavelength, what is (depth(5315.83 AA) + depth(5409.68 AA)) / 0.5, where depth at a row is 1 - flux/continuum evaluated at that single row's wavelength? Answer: 0.11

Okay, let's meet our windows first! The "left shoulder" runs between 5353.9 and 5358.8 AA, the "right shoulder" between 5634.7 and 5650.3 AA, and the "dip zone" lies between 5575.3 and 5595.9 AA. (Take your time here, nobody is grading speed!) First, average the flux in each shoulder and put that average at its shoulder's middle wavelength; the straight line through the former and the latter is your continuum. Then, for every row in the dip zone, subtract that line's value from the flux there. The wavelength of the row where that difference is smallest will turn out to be 5586.91 AA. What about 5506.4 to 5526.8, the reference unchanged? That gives 5520.41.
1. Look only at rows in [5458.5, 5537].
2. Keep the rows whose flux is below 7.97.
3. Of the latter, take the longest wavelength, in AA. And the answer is 5528.04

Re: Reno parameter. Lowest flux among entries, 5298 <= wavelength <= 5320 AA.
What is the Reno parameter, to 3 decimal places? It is 8.007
